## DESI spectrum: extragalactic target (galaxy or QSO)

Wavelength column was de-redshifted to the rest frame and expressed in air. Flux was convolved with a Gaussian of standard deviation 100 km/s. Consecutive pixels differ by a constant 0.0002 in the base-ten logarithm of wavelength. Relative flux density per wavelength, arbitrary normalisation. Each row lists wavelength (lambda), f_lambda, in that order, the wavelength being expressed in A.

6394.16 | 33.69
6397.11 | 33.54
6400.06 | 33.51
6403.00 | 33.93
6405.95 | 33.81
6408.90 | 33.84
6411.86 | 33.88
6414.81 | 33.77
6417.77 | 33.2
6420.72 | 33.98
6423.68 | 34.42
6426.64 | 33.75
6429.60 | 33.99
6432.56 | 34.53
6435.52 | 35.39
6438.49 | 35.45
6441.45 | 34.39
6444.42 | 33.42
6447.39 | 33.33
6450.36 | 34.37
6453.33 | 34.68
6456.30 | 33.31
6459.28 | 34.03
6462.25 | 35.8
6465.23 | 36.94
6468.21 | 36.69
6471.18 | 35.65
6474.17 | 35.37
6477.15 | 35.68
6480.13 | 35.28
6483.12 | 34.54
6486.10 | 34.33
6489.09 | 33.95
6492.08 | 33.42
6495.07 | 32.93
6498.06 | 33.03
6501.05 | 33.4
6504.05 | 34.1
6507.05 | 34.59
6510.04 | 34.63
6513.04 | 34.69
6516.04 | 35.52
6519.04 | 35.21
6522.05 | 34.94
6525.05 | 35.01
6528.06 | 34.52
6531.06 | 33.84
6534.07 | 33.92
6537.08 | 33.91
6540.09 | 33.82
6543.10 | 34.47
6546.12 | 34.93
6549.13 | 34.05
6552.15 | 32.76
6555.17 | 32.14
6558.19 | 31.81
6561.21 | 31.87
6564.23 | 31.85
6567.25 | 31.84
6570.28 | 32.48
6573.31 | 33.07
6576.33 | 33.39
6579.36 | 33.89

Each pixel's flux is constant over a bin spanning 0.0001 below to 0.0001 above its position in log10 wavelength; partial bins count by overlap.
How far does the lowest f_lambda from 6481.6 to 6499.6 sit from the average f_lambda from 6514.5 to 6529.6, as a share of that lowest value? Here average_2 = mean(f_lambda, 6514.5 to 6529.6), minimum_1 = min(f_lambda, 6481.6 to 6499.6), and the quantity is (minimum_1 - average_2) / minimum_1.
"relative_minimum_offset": -0.06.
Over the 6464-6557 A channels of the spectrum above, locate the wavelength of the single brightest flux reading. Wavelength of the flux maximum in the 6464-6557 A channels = 6465.23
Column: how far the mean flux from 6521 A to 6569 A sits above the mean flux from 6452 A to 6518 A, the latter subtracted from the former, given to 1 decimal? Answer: -1.2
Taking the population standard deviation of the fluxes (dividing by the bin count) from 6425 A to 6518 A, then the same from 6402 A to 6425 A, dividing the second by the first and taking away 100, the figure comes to -99.7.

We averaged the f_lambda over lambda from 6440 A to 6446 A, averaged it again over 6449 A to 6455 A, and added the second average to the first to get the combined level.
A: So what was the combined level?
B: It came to 68.4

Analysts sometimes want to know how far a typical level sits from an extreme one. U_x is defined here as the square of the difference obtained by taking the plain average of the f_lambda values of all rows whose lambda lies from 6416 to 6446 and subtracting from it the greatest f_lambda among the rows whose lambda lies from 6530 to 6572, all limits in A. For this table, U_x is 0.5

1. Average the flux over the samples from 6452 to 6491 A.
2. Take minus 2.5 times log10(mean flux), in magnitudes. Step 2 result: -3.86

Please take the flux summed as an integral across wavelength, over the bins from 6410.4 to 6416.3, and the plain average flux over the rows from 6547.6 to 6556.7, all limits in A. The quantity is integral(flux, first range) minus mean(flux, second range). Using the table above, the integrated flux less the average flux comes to 167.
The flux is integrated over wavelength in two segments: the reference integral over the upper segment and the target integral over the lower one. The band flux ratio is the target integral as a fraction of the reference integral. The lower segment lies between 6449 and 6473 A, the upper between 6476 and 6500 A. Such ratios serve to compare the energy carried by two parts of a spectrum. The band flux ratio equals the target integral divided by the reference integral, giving 1.03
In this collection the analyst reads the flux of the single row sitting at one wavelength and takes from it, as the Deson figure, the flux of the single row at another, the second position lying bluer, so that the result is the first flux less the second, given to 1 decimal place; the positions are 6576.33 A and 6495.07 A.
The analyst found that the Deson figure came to 0.5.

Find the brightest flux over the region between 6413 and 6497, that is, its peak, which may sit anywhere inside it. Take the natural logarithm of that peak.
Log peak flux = 3.609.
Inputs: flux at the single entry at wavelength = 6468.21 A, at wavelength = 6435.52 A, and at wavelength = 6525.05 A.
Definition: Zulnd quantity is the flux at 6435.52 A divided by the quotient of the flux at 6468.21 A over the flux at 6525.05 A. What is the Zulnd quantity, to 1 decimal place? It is 33.8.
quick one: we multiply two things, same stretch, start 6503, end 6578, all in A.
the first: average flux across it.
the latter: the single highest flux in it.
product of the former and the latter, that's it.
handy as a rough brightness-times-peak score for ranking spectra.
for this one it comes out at 1198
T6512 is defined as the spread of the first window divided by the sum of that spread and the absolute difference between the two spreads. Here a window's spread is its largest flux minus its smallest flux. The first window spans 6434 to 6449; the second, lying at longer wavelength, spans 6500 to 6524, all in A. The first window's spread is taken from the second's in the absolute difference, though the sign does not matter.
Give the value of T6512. 1.00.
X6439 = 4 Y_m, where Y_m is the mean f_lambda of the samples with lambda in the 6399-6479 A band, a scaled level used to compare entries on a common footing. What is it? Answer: 138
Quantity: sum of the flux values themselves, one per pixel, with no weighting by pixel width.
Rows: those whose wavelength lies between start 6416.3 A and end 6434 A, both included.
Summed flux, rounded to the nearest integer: 204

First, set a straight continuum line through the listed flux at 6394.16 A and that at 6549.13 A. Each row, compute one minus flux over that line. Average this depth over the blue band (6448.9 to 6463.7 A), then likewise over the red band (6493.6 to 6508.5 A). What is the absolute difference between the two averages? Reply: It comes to 0.03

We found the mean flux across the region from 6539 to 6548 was 34.4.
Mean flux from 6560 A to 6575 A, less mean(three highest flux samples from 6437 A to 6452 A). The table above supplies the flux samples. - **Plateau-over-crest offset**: -2.5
